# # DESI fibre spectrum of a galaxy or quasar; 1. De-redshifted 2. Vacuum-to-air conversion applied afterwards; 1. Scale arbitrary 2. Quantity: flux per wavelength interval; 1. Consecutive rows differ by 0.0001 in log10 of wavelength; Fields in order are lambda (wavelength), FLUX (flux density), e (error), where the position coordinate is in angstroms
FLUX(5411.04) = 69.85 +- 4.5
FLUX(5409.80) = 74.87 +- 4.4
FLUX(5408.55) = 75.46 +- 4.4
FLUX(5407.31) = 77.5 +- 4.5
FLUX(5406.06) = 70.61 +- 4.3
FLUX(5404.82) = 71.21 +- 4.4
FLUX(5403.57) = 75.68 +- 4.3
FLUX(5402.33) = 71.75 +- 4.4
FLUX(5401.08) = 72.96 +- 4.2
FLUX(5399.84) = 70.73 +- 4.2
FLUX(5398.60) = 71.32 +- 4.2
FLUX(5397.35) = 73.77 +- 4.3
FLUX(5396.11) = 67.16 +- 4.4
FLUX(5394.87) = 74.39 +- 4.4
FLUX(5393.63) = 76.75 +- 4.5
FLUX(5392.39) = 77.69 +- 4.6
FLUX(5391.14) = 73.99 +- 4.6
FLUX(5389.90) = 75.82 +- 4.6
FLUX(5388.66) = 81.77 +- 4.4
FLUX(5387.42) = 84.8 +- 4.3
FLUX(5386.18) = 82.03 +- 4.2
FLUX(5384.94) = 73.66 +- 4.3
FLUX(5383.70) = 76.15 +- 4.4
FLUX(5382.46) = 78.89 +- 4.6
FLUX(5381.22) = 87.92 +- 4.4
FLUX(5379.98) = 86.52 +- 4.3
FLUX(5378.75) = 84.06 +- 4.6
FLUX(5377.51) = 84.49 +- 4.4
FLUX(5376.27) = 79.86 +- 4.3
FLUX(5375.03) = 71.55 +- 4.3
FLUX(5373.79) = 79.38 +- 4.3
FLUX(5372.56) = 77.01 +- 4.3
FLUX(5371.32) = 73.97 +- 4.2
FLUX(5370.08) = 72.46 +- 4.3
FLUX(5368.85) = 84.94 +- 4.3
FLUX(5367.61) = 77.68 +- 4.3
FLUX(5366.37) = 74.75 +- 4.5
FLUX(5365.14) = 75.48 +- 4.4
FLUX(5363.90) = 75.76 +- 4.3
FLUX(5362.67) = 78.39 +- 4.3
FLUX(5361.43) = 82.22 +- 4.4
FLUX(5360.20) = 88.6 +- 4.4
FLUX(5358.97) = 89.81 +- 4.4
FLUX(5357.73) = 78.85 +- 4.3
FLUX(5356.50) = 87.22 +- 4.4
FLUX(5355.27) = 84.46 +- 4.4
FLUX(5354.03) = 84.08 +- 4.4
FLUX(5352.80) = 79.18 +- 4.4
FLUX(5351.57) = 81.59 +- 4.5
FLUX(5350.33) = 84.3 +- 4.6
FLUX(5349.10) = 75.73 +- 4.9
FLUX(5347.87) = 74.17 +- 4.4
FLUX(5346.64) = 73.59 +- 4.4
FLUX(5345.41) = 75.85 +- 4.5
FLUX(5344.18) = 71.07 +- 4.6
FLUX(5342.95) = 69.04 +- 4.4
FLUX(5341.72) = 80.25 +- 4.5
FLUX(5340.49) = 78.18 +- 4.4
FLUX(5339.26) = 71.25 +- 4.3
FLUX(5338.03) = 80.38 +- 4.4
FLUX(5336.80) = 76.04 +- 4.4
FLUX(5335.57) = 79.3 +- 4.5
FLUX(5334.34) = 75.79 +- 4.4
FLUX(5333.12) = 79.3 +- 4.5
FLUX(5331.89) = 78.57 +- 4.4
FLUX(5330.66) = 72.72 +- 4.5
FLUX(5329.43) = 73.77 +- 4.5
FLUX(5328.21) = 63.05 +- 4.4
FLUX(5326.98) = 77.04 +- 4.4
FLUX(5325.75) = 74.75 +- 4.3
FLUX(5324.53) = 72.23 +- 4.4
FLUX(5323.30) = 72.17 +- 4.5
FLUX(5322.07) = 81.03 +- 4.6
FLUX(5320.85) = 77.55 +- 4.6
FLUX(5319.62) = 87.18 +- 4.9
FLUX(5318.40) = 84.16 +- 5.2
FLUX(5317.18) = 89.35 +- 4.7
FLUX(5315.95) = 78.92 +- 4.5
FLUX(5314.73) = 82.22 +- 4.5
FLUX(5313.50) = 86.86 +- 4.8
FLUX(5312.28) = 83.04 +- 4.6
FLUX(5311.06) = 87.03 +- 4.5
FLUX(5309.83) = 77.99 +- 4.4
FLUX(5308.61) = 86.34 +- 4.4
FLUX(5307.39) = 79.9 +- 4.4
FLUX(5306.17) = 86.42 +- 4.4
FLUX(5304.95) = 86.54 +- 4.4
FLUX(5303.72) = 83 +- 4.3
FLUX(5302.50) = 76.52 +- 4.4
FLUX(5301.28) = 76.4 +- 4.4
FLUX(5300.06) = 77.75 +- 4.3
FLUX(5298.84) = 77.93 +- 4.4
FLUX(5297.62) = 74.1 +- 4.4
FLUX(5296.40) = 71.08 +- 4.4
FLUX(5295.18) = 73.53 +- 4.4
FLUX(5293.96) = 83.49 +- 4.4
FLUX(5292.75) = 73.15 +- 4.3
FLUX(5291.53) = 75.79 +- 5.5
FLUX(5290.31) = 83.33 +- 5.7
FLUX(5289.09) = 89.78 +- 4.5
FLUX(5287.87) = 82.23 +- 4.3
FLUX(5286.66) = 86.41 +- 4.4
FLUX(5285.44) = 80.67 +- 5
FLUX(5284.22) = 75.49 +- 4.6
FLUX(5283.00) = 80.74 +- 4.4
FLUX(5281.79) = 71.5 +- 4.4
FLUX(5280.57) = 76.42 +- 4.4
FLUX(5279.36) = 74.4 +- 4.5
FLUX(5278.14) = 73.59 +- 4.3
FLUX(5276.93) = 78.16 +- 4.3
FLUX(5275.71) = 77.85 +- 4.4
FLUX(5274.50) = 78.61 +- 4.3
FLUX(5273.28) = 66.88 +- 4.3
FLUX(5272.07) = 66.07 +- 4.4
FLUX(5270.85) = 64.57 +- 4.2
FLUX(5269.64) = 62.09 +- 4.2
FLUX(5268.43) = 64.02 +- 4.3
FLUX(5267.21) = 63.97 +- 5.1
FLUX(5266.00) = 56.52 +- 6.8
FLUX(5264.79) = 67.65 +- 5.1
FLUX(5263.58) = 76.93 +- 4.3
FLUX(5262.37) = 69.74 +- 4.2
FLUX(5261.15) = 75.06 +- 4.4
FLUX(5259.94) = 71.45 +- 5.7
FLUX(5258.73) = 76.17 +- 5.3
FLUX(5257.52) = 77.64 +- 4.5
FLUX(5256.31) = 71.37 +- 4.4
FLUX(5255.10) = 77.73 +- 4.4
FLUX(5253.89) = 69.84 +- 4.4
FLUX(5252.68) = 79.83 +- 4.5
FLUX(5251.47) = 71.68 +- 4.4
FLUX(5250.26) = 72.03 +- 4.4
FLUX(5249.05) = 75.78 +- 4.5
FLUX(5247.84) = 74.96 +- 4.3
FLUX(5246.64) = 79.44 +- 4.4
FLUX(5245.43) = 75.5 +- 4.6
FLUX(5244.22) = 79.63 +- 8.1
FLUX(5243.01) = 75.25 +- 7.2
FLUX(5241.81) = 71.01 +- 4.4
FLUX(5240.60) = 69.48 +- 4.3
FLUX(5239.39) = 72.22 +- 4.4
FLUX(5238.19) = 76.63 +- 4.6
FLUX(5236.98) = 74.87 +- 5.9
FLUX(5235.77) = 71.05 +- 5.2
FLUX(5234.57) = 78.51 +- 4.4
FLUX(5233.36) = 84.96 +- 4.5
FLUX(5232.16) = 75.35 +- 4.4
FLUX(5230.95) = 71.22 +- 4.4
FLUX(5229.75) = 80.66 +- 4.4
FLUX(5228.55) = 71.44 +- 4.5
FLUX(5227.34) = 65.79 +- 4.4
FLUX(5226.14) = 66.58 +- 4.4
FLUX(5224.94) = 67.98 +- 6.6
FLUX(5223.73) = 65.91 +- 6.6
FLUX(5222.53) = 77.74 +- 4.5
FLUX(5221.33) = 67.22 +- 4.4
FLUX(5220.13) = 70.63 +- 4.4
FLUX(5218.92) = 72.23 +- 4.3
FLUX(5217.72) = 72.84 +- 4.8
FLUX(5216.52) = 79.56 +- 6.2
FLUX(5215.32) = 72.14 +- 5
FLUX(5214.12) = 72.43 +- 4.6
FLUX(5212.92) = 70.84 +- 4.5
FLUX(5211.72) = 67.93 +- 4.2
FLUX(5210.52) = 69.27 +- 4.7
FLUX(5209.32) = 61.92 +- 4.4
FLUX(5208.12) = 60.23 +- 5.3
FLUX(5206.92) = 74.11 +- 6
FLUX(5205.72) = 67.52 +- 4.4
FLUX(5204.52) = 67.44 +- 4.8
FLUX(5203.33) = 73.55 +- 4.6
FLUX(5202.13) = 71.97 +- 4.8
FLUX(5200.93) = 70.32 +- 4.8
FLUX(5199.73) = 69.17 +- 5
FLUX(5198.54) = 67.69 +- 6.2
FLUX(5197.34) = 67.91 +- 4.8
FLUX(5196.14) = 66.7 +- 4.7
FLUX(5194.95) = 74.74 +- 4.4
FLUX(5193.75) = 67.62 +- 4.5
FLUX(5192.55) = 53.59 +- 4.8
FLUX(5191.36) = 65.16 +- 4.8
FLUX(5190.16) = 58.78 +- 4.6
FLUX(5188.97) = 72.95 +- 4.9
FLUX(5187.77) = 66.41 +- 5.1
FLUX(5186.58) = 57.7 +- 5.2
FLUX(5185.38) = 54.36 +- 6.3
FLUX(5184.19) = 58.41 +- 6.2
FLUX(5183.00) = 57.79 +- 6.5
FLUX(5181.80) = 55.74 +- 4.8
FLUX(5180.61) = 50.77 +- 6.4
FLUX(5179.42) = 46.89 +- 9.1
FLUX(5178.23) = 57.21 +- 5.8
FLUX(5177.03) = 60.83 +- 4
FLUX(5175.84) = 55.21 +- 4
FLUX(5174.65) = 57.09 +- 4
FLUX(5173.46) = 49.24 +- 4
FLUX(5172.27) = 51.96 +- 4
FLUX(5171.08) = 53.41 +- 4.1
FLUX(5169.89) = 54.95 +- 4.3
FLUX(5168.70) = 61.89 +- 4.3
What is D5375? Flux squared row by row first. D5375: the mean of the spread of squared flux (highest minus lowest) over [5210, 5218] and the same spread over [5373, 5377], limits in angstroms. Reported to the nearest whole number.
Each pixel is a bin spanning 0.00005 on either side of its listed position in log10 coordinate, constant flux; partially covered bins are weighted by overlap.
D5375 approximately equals 1487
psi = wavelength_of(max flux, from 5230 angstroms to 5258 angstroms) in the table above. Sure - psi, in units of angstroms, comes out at 5233.36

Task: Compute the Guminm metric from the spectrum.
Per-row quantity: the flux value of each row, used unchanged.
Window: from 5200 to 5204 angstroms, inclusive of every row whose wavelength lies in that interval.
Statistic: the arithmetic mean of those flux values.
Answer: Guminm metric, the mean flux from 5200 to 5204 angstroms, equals 72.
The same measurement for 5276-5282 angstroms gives 75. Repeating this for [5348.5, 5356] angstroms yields 82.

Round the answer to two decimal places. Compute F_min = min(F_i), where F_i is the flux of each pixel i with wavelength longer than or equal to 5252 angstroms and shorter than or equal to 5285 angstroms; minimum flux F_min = 56.52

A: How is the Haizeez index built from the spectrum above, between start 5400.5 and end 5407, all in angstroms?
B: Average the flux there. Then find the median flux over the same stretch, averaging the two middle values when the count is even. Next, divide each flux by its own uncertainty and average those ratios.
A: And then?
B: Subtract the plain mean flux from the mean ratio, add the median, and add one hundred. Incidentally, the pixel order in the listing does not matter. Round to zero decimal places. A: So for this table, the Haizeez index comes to 116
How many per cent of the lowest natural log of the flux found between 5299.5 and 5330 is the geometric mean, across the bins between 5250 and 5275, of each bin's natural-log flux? 103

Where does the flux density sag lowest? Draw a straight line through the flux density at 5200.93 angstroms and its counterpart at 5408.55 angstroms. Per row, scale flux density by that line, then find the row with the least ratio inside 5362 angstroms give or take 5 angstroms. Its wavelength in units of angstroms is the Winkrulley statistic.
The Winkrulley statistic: 5366.37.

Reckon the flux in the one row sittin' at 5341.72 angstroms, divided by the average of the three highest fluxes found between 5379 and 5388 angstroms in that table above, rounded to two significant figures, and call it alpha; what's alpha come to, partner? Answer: 0.93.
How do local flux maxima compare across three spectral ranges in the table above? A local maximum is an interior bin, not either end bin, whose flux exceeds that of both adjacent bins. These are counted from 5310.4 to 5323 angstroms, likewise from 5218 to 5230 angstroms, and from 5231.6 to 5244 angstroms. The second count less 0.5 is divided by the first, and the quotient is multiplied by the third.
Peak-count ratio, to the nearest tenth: 1.0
